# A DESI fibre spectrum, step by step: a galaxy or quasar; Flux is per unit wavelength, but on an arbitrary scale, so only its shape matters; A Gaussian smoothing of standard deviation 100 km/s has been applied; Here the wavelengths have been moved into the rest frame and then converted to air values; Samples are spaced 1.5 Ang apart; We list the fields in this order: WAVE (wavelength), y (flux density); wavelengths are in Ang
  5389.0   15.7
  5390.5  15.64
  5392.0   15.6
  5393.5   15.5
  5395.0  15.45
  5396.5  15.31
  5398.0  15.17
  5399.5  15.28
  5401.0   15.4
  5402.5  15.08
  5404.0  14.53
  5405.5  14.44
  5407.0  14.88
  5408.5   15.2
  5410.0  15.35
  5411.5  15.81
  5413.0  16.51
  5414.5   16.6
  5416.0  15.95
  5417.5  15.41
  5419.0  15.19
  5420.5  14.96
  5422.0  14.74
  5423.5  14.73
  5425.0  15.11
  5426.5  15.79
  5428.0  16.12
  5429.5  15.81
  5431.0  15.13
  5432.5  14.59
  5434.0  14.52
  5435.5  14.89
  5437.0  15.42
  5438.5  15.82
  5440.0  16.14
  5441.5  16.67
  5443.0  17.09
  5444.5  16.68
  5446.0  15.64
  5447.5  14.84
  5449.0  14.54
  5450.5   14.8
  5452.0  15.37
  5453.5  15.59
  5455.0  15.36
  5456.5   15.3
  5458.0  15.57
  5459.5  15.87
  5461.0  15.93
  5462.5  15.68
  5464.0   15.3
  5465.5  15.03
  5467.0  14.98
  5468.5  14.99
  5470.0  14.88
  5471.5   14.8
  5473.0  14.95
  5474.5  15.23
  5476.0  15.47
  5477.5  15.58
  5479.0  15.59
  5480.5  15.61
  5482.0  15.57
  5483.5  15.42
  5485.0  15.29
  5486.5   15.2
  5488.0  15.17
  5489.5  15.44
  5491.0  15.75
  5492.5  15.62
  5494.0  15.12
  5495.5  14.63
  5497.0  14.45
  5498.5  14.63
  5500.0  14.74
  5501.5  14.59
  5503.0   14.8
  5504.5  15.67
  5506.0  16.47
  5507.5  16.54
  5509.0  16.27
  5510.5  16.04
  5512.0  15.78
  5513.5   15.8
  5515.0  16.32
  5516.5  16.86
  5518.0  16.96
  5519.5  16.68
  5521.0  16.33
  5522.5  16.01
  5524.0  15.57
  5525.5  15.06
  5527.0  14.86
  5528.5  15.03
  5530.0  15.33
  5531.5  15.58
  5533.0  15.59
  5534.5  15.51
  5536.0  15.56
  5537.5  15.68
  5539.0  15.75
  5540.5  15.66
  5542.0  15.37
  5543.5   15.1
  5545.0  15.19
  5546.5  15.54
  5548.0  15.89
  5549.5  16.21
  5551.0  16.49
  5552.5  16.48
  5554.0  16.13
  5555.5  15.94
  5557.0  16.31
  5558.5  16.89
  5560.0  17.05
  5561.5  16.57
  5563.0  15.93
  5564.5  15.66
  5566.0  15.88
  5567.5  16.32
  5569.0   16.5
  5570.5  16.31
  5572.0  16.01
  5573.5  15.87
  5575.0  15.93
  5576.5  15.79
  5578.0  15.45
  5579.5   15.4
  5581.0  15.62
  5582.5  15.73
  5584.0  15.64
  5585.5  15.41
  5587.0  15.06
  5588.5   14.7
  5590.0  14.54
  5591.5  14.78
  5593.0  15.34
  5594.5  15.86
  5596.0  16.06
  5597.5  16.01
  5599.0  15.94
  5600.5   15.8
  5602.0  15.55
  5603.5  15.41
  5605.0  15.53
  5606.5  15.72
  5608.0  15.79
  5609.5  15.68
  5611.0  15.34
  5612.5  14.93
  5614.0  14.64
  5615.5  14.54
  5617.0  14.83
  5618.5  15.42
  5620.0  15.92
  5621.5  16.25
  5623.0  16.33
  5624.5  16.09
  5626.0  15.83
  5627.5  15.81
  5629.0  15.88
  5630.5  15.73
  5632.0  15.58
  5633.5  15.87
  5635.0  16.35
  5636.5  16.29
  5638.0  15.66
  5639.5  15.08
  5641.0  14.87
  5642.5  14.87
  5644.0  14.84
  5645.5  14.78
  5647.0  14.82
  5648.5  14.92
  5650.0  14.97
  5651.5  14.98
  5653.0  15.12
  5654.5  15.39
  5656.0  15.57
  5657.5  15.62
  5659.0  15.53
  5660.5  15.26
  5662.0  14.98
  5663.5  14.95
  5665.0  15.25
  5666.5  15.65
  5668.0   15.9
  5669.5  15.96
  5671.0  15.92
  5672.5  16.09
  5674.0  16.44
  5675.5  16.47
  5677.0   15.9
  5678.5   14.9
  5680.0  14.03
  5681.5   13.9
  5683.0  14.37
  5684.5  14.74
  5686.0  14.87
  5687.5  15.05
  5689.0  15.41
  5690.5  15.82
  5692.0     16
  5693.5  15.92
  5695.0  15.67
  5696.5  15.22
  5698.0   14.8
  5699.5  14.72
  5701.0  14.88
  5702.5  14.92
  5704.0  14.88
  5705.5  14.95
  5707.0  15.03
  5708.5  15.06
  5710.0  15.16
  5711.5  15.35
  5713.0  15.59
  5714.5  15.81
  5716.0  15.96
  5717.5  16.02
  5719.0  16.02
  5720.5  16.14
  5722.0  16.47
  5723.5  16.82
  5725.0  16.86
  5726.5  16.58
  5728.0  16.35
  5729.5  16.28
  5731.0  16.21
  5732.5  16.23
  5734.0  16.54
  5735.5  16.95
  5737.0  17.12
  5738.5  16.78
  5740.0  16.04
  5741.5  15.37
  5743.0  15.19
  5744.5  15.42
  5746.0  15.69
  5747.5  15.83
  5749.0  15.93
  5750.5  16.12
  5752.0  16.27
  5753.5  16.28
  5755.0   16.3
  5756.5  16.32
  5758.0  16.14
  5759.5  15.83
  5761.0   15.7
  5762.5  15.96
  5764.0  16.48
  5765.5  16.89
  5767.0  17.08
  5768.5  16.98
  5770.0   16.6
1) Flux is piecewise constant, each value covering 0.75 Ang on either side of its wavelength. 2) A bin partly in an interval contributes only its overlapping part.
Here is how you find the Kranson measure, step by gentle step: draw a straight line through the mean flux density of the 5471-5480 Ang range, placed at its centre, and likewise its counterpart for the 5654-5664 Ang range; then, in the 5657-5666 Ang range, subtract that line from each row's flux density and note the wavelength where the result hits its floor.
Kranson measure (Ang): 5663.5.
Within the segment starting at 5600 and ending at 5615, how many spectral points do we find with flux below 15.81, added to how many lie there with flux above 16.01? 10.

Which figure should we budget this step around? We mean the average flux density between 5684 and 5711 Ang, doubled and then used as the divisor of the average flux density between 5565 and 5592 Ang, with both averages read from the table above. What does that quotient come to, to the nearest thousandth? 0.514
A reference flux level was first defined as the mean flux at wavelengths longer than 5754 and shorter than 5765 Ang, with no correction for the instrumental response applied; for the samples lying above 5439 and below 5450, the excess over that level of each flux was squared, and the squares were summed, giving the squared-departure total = 5.9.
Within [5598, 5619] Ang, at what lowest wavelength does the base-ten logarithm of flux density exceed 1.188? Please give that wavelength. 5599.0 Ang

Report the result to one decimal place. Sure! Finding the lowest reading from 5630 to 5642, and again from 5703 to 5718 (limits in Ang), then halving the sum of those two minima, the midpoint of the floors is 14.9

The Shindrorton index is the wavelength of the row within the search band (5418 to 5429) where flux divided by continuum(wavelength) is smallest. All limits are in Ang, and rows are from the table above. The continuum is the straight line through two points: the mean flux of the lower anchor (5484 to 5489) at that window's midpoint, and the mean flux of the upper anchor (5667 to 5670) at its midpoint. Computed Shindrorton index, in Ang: 5423.5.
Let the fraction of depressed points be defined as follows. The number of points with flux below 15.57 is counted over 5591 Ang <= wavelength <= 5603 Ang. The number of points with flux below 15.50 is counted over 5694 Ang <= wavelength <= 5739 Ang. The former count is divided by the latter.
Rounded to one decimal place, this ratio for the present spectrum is 0.3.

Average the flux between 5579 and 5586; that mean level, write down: 15.6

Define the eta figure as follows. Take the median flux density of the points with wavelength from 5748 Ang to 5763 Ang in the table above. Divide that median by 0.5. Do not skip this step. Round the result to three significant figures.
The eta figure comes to 32.3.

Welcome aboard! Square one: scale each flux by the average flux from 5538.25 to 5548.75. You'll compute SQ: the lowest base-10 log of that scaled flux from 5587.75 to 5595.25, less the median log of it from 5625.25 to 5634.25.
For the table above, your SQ -0.037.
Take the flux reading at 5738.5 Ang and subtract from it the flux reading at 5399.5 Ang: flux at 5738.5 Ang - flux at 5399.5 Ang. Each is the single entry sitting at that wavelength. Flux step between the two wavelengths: 1.5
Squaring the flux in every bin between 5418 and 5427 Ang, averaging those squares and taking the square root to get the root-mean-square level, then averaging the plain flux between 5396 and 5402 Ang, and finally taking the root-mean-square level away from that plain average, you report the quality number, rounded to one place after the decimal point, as 0.2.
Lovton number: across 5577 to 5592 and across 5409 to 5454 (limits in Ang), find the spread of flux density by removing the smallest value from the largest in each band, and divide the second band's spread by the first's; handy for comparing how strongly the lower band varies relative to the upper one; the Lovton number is 2.2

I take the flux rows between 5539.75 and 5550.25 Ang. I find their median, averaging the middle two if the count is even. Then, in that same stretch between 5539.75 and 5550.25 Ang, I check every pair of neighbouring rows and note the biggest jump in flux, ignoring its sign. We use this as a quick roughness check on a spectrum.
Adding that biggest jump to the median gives 15.9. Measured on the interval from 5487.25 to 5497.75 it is 15.7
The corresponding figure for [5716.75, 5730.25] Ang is 16.7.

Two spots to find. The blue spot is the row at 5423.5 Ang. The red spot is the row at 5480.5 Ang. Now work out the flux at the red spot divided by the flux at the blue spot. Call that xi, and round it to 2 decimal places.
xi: 1.06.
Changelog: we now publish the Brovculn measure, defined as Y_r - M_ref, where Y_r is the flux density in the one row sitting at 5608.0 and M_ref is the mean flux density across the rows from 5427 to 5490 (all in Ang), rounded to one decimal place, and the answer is 0.4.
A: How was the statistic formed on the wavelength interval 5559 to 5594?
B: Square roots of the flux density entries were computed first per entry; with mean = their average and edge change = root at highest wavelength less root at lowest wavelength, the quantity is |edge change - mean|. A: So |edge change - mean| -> 4.18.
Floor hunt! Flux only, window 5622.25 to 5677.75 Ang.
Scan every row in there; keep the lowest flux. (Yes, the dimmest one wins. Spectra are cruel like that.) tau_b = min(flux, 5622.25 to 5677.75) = 14.78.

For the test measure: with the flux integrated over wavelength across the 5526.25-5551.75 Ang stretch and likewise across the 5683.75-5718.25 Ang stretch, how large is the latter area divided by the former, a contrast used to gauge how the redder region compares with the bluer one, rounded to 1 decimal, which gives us 1.3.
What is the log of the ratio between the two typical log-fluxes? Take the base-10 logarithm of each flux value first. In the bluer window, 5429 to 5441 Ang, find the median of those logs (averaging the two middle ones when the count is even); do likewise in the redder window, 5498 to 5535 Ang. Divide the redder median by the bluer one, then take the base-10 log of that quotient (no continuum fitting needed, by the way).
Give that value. 0.0041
